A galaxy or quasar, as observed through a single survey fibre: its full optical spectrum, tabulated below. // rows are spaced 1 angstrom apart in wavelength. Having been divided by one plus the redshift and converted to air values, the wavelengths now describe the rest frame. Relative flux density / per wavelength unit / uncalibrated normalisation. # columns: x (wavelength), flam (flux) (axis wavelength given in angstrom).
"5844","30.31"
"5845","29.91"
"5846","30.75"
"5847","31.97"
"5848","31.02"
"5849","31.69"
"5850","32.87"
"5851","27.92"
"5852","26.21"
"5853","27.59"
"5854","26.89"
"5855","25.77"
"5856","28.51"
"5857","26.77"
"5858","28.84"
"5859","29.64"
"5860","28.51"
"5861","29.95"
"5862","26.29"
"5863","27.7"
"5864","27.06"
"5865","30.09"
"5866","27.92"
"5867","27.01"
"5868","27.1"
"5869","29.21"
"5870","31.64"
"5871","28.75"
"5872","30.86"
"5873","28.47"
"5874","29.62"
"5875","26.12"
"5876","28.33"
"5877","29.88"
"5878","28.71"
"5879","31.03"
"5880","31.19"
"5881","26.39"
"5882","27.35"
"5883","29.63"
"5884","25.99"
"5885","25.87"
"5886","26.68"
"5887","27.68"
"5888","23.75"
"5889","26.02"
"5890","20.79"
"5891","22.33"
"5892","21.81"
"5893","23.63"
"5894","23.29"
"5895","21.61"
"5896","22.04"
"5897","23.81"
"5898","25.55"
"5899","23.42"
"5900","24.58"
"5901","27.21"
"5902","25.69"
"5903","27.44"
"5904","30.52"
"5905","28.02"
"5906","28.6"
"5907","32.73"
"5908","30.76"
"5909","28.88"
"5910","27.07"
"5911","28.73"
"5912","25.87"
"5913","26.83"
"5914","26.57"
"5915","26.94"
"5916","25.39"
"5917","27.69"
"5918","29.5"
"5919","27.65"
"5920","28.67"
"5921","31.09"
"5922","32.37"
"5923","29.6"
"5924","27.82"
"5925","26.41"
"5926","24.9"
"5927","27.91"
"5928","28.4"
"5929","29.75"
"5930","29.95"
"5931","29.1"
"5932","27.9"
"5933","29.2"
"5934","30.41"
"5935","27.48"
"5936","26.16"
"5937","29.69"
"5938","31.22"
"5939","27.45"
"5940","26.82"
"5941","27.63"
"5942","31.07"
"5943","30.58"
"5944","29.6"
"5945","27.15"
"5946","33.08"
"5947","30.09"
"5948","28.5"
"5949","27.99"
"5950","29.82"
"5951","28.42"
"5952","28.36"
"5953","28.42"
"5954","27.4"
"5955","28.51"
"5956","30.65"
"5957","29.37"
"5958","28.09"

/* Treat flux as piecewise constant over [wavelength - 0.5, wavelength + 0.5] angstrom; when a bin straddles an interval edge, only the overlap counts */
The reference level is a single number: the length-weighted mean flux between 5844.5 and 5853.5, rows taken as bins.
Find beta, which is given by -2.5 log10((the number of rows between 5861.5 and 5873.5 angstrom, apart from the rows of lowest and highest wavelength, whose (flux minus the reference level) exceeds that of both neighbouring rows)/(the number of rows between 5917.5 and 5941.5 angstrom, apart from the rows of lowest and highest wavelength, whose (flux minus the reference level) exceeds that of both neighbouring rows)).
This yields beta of 0.00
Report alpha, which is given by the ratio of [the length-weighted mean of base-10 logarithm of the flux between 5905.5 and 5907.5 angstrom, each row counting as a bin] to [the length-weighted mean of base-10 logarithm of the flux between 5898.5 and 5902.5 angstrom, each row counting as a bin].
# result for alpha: 1.06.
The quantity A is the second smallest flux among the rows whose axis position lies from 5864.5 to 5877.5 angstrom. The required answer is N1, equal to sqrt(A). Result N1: 5.20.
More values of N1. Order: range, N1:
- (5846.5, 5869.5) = 5.12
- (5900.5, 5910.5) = 5.20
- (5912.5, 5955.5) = 5.04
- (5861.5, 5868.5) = 5.20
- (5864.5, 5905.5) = 4.65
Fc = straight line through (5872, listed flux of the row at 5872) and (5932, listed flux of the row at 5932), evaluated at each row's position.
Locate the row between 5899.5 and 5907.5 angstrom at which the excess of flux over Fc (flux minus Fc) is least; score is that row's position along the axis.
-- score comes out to 5900 angstrom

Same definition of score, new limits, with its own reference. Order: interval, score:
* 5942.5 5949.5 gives 5945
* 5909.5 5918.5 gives 5916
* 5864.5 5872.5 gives 5867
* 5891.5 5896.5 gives 5895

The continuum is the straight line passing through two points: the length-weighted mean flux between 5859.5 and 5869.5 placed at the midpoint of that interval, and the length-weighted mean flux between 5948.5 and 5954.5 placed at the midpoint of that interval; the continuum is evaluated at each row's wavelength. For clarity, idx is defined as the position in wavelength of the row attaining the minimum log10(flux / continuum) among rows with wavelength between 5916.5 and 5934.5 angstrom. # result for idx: 5926 angstrom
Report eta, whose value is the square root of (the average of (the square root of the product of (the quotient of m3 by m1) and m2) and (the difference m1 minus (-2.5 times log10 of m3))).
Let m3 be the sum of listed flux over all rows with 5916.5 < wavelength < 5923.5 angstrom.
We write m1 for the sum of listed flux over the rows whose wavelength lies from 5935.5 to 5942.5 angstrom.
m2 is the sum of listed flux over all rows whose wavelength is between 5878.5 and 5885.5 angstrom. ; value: 10.5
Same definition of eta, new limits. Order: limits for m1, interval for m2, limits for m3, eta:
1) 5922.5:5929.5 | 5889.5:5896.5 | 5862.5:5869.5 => 10.3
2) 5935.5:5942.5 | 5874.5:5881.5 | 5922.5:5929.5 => 10.5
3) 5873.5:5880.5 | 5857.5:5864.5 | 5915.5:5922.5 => 10.6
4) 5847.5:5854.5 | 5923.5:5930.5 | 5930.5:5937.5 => 10.6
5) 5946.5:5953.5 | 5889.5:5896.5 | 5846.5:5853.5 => 10.5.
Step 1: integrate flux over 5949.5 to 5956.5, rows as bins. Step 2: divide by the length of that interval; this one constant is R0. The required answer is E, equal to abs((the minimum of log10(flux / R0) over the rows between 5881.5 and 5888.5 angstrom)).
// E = 0.084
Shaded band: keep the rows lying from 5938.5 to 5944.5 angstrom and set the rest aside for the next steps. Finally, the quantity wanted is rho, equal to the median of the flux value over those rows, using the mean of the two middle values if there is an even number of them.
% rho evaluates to 28.6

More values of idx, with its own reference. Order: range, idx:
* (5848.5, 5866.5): 5855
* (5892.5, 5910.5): 5895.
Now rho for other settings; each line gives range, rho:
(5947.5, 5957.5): 28.5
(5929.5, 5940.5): 29.1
